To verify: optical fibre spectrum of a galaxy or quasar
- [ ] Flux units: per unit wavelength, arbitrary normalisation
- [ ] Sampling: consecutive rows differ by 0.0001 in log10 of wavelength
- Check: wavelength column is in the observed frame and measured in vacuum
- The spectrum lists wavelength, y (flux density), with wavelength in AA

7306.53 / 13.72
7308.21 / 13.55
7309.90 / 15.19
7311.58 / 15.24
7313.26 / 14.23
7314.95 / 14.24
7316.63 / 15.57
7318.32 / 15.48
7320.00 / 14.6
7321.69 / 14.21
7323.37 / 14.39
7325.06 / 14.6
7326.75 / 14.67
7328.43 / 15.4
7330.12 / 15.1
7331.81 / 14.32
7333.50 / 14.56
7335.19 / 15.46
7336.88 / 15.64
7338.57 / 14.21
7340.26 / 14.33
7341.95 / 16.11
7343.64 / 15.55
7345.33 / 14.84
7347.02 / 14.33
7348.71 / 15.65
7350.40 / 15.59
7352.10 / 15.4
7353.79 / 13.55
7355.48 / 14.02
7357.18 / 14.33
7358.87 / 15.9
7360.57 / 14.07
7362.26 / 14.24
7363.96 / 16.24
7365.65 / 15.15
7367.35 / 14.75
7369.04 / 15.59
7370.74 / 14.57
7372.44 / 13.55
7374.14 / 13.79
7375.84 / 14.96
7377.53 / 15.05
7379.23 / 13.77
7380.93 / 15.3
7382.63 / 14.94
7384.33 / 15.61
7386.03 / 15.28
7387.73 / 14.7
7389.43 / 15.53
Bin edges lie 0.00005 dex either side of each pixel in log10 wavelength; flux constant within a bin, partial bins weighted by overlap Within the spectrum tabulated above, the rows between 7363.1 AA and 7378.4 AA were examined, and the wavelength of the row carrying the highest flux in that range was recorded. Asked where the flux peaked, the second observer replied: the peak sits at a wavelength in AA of 7363.96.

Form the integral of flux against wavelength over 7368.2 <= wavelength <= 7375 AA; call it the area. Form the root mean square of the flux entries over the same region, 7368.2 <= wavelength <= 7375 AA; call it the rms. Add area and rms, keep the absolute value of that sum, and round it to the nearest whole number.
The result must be 112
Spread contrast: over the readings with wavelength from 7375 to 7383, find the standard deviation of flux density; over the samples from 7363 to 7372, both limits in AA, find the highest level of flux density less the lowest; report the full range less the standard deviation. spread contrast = 1.1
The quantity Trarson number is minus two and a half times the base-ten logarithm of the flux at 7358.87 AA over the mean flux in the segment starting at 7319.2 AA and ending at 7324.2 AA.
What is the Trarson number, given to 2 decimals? -0.11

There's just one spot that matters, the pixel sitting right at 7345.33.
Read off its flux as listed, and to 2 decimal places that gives 14.84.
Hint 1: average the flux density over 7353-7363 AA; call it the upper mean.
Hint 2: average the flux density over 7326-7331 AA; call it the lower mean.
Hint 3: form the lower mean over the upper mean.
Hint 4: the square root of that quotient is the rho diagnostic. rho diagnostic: 1.024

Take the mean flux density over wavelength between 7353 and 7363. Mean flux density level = 14.4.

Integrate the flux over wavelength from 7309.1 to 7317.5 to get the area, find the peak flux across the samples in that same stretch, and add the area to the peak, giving 141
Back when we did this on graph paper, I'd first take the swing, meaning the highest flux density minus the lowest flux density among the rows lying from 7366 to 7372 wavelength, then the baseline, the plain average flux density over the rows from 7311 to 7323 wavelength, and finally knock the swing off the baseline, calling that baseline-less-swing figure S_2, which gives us 13.8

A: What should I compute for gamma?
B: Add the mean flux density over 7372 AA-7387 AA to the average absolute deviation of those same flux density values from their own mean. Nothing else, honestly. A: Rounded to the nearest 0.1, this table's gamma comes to 15.4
